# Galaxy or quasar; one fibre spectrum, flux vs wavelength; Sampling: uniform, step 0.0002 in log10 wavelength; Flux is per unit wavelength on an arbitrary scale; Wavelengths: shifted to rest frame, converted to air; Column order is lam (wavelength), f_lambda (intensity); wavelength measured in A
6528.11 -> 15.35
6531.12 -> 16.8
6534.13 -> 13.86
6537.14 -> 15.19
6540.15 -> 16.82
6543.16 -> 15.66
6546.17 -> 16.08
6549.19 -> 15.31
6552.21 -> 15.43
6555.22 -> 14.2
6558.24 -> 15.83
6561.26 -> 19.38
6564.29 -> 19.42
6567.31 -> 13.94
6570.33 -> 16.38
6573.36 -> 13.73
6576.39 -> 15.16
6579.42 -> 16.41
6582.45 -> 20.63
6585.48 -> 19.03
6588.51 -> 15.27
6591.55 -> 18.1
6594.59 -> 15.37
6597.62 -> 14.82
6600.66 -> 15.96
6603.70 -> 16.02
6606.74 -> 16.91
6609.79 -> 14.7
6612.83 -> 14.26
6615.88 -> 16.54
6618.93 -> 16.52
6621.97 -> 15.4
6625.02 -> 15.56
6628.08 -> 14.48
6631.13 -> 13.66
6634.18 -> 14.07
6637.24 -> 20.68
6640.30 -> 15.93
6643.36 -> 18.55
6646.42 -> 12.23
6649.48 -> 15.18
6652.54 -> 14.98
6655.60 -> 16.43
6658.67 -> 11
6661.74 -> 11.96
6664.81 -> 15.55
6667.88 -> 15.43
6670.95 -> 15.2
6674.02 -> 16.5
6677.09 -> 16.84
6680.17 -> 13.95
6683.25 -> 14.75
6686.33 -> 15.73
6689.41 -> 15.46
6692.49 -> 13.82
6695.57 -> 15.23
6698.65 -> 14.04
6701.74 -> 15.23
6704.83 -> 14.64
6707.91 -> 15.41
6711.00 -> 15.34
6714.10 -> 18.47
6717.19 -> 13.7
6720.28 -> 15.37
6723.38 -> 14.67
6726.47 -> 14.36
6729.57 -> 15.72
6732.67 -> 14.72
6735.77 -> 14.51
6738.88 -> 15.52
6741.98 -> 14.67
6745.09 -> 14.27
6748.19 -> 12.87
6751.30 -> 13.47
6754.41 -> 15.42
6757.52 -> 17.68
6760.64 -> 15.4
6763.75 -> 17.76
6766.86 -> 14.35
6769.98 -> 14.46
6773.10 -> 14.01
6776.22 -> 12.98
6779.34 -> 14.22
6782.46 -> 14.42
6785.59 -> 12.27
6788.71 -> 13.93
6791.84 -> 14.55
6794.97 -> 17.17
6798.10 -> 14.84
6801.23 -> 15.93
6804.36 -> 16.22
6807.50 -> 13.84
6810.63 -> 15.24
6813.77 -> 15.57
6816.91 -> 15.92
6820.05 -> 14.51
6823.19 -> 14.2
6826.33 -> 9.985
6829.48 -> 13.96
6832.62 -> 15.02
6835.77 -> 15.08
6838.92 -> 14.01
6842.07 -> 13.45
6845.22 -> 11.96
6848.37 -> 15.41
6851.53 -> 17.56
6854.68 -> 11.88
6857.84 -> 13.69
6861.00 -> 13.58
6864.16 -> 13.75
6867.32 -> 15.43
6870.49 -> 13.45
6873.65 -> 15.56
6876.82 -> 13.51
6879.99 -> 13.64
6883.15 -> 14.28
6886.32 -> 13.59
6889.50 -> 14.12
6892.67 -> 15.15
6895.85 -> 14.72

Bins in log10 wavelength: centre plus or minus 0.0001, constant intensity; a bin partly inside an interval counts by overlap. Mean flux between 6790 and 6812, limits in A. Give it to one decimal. 15.4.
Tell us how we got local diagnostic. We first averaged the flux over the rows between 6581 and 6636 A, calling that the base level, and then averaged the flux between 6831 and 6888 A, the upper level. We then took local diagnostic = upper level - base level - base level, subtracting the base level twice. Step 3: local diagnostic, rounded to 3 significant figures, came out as -17.8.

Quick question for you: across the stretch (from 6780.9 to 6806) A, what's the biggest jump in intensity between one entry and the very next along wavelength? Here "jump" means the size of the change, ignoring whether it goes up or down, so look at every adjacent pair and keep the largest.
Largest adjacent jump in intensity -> 2.6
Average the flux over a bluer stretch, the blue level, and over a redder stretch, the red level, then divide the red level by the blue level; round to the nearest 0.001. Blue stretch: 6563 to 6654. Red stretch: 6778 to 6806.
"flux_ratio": 0.928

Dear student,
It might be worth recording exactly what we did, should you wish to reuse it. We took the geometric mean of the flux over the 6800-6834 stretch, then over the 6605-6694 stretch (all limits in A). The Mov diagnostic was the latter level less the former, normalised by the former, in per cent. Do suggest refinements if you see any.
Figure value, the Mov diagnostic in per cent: 4.6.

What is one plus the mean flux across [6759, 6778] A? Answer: 15.8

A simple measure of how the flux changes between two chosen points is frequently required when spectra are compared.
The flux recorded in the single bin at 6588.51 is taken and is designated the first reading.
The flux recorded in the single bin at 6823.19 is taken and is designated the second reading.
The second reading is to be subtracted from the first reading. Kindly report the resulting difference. 1.1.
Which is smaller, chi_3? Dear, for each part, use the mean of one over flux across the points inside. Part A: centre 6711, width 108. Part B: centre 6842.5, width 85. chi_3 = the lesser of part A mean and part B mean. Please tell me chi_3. 0.0674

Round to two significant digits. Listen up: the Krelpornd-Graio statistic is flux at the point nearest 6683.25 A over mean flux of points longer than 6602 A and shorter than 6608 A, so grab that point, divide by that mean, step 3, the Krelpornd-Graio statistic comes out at 0.90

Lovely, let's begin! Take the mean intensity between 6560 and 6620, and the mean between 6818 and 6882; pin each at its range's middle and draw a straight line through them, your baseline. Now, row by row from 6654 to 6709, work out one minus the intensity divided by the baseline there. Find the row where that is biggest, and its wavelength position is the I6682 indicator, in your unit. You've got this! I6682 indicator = 6658.67 A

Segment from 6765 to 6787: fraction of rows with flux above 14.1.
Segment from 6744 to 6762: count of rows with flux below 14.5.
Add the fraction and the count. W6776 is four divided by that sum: 1.1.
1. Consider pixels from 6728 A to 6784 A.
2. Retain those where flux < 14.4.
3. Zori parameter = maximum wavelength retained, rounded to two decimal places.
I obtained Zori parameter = 6779.34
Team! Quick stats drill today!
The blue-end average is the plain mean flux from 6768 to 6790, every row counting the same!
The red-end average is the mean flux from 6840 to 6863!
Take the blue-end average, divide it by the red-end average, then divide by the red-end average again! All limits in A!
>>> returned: 0.0709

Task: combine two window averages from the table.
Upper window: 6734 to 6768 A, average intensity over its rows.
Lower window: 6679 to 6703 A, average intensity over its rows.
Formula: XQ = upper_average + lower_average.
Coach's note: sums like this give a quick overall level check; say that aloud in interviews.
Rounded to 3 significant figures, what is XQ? 29.9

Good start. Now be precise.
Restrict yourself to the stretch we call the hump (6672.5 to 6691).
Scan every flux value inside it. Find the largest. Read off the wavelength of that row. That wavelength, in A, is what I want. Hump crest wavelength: 6677.09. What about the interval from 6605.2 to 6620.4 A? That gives 6606.74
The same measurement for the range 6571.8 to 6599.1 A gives 6582.45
